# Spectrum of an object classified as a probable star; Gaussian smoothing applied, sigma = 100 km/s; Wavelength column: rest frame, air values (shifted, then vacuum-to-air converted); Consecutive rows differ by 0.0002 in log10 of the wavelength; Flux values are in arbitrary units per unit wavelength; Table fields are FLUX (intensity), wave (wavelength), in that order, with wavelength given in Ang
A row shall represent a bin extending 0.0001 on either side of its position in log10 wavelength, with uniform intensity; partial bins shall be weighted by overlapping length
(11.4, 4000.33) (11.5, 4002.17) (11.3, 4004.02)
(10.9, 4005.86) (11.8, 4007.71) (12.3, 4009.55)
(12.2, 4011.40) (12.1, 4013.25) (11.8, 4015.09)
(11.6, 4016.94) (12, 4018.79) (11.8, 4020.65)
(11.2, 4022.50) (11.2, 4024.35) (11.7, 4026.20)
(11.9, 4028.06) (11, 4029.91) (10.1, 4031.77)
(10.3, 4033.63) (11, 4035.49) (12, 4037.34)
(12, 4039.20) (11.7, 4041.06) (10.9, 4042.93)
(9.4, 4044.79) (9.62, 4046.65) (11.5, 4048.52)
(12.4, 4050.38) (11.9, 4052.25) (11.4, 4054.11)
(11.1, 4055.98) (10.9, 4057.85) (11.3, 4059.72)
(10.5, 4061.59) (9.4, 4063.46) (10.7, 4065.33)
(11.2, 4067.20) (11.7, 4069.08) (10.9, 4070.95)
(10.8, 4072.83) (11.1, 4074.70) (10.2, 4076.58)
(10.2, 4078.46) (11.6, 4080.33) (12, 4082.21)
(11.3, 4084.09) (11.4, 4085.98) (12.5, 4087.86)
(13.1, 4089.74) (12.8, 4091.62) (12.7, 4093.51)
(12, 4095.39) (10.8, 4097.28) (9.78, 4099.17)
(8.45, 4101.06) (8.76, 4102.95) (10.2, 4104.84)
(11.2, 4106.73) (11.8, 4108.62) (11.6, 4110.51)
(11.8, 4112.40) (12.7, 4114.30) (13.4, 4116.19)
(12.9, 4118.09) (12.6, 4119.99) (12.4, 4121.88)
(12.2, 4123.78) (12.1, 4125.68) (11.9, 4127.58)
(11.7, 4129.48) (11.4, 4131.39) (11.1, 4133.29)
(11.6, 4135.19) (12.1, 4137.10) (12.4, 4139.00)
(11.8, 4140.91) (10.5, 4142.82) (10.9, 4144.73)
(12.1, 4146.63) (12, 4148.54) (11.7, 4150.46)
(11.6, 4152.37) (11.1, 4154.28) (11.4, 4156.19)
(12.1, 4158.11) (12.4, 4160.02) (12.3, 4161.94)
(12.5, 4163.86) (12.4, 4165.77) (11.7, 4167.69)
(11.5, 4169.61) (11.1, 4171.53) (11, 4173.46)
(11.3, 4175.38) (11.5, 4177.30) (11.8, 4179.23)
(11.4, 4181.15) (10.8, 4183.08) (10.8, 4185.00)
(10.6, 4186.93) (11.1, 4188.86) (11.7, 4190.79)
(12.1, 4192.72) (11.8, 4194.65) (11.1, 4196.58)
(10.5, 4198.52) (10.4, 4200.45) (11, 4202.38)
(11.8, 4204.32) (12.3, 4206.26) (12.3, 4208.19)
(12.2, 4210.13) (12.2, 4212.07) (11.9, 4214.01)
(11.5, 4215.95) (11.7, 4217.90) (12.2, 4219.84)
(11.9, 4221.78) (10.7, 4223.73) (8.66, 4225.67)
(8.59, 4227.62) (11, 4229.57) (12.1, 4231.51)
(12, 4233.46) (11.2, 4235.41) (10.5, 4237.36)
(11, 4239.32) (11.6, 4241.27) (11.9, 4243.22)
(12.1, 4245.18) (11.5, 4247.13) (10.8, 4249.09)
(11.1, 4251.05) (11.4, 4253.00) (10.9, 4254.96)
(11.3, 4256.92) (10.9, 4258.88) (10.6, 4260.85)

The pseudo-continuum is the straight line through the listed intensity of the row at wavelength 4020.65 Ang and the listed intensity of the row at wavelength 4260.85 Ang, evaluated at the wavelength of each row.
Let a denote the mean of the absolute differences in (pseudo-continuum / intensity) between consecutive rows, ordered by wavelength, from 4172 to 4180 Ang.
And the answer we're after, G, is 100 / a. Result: 4257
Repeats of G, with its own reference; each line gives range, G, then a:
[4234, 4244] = 2157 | 0.046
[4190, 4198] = 2692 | 0.037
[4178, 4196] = 3118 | 0.032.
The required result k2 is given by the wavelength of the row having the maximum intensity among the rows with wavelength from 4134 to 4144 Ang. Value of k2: 4139.00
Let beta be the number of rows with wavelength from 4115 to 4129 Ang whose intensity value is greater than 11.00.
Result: 7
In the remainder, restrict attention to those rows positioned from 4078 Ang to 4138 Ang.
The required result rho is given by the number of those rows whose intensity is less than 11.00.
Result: 6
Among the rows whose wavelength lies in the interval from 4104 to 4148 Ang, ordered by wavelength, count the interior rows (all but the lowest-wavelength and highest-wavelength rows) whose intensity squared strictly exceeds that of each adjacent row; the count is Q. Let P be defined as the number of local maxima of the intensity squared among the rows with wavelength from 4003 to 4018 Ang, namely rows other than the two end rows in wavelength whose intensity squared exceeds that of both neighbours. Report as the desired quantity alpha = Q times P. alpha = 3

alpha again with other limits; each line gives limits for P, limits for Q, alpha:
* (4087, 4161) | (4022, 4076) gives 20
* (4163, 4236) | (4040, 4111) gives 28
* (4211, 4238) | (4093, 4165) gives 10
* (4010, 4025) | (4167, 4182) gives 1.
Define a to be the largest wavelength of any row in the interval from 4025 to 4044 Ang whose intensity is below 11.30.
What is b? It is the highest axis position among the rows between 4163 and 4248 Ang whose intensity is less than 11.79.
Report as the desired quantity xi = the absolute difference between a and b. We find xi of 204.2 Ang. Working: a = 4042.93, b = 4247.13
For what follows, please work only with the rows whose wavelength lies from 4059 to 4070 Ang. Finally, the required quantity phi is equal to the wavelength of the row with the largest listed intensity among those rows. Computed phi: 4069.08 Ang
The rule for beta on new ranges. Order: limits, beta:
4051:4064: 4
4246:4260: 4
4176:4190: 4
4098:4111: 3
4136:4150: 5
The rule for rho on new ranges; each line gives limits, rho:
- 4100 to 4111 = 3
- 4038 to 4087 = 11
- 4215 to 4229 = 3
